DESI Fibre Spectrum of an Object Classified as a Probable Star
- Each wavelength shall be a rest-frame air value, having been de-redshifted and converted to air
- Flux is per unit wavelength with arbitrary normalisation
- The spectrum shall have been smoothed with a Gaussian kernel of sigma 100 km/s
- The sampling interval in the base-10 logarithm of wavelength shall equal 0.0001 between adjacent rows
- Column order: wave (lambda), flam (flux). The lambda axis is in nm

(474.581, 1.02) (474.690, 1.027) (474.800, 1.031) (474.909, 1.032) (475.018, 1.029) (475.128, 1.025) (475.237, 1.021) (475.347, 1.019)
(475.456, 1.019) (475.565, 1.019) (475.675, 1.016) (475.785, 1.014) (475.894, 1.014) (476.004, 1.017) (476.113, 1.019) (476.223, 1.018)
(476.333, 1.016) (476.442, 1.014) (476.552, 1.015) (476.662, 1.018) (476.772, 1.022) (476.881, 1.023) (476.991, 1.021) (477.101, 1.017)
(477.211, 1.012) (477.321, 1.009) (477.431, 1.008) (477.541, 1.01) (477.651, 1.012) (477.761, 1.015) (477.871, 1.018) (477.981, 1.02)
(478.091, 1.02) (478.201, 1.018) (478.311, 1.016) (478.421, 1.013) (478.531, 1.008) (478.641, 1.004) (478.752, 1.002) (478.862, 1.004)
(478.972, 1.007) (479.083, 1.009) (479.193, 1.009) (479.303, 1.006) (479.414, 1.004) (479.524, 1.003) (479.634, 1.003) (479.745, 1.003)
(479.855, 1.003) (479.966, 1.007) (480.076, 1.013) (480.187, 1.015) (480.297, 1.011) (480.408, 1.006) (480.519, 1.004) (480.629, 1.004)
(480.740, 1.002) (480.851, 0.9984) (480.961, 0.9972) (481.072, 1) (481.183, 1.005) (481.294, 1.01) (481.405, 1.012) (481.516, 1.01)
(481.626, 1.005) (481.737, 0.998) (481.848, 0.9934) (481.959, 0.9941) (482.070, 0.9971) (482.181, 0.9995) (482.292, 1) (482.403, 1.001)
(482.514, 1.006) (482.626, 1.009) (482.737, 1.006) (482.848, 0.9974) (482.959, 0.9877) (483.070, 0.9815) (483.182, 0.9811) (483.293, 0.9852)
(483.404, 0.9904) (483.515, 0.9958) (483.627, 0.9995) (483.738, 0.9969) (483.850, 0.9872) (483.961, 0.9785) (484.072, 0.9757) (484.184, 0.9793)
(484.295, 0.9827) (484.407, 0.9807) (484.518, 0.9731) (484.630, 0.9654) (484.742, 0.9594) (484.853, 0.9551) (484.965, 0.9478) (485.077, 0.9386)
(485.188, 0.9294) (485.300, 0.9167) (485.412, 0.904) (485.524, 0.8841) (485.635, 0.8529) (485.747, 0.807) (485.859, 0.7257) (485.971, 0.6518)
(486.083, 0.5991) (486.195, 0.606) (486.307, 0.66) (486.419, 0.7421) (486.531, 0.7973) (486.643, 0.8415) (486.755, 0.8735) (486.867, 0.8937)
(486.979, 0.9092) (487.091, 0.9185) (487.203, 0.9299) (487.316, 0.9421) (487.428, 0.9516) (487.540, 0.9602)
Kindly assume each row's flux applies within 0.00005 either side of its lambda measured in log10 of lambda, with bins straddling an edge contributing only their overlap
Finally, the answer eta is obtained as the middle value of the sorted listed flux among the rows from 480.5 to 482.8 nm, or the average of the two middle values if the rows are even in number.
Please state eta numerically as 1.002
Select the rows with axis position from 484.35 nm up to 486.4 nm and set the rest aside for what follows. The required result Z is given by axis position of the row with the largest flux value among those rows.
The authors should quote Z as 484.407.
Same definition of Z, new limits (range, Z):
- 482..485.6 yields 482.626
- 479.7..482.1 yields 480.187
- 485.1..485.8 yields 485.188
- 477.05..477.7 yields 477.101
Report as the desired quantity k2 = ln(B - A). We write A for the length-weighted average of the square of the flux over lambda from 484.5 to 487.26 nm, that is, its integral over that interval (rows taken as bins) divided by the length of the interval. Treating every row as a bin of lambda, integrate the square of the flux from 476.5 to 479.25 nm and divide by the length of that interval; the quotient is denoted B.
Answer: -1.2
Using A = 0.73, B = 1.03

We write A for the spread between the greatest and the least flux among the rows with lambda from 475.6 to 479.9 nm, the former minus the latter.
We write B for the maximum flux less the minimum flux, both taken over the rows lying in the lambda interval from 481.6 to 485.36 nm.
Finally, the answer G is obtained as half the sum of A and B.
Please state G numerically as 0.057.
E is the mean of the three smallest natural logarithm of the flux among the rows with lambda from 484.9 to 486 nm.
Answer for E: -0.321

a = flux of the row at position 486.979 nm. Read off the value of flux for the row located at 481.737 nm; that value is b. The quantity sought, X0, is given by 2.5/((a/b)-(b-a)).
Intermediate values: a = 0.9092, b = 0.998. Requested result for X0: 3.04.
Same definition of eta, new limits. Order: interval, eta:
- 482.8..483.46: 0.986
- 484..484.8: 0.976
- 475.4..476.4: 1.017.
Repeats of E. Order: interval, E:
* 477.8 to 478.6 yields 0.012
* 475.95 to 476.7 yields 0.015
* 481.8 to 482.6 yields -0.005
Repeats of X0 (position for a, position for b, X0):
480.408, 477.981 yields 2.57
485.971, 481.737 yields 8.15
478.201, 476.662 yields 2.50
